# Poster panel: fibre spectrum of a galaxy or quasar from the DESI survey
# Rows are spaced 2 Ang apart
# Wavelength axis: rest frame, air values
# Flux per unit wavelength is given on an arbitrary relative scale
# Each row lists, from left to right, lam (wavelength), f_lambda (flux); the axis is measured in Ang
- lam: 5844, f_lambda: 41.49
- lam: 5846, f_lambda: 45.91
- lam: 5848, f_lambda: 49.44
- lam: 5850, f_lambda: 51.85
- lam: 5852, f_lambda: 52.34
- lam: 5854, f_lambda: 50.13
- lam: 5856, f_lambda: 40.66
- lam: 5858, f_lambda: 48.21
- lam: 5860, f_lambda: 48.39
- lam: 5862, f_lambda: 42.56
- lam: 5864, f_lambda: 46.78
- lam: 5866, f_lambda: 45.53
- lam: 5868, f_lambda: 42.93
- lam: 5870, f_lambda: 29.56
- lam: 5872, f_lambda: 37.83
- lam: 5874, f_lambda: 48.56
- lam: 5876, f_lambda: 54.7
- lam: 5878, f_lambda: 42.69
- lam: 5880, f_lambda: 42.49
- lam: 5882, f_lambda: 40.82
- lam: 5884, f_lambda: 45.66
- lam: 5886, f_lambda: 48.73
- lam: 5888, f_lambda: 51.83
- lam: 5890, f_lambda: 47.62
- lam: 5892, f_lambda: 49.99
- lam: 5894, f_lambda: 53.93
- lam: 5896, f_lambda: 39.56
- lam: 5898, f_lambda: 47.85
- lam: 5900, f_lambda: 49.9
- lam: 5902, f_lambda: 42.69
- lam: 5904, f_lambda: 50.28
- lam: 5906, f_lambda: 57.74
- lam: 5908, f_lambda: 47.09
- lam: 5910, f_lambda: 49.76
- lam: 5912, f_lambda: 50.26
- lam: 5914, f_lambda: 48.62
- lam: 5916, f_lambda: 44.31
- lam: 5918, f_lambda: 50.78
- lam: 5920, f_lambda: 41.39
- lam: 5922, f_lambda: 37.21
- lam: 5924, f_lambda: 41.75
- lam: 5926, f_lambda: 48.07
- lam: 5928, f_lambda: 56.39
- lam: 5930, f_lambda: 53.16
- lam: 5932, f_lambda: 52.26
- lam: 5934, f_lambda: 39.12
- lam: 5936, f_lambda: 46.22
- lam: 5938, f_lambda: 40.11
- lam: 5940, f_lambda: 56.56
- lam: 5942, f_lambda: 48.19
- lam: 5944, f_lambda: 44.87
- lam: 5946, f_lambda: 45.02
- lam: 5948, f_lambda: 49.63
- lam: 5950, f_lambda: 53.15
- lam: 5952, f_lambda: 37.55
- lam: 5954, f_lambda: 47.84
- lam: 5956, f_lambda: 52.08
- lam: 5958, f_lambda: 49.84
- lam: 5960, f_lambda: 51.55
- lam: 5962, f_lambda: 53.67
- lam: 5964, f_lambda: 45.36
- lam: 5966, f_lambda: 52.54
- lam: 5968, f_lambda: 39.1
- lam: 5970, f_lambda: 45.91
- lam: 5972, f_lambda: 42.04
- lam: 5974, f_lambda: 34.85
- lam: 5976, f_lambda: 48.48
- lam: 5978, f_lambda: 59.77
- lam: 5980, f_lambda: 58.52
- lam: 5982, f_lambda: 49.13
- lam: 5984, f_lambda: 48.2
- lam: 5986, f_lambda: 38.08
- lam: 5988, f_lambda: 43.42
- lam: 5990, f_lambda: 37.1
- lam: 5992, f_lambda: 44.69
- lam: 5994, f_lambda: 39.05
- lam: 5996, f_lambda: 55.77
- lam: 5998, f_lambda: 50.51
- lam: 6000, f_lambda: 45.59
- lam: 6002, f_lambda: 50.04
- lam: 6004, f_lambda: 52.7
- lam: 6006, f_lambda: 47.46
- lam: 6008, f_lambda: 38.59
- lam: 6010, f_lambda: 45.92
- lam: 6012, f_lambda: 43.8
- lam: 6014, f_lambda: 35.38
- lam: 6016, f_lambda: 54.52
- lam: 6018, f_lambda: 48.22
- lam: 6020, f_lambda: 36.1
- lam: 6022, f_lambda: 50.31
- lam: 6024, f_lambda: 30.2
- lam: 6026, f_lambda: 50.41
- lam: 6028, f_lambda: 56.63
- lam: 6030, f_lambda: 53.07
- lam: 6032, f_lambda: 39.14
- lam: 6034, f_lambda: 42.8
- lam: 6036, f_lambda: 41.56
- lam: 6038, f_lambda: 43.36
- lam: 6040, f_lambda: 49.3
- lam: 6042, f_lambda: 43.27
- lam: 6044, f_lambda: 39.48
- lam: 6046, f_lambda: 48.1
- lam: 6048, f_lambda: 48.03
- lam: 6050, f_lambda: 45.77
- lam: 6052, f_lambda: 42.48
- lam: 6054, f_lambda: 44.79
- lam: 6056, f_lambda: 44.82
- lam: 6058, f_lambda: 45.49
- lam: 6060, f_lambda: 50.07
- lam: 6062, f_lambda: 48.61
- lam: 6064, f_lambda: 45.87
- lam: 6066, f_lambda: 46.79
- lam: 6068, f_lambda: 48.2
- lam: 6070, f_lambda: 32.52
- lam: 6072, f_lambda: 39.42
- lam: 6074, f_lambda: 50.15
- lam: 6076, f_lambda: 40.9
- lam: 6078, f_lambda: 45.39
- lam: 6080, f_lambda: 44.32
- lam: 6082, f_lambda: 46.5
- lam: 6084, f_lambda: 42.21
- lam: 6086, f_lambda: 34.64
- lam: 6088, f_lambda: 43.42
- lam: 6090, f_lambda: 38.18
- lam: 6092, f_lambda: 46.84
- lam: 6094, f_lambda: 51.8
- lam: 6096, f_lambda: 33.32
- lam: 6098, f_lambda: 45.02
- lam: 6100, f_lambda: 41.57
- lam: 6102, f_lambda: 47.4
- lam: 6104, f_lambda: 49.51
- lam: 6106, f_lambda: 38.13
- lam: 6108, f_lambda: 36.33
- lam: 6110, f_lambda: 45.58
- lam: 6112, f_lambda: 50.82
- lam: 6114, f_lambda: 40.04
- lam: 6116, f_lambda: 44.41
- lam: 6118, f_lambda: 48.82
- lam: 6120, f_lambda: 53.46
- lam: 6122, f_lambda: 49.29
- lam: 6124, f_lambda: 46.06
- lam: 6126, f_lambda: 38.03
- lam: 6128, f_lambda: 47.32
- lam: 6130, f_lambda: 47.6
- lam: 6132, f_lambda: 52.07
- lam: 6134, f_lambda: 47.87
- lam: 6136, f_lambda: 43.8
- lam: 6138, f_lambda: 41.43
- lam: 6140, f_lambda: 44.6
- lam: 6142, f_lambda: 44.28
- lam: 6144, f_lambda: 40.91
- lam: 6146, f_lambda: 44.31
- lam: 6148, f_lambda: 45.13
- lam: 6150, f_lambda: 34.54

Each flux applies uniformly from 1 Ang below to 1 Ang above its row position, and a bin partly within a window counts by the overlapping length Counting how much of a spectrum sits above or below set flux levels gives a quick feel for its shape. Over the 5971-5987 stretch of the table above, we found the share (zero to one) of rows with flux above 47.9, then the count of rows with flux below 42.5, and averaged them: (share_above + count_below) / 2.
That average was 1.8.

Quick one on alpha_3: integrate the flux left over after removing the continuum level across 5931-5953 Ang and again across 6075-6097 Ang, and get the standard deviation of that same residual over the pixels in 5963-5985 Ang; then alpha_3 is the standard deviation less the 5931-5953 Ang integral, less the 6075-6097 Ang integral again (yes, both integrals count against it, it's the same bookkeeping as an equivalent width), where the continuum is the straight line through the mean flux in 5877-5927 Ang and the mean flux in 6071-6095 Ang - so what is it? 21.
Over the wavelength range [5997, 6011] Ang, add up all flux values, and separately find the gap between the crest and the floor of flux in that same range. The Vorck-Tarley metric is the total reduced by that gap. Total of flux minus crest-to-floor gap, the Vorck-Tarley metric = 317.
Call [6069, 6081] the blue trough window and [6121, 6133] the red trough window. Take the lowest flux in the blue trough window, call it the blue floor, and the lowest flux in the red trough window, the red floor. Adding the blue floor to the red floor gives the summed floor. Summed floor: 71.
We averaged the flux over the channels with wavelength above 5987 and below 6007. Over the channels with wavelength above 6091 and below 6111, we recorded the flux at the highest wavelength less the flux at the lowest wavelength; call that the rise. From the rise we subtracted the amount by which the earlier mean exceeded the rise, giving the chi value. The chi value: -49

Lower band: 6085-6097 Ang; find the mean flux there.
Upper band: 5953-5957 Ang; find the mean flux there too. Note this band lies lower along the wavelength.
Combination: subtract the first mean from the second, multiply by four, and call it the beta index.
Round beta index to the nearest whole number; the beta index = 34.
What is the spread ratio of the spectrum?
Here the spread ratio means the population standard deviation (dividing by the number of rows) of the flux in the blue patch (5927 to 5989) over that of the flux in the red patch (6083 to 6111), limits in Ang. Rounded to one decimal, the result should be 1.2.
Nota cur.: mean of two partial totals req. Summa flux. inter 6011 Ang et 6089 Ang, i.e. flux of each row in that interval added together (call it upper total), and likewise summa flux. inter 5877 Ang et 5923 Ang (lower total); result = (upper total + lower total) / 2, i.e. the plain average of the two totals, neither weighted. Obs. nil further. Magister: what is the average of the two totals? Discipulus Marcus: 1409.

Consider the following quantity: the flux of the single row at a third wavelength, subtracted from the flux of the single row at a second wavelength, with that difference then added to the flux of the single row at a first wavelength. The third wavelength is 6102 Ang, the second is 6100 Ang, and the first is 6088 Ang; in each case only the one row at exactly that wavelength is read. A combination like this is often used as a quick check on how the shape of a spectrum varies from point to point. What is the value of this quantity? 38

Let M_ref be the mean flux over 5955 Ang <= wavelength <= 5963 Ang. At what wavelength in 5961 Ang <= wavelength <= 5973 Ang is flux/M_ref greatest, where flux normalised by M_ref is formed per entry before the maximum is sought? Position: 5962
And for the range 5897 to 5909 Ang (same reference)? 5906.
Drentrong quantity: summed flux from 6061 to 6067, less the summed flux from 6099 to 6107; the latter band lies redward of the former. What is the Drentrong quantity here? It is -35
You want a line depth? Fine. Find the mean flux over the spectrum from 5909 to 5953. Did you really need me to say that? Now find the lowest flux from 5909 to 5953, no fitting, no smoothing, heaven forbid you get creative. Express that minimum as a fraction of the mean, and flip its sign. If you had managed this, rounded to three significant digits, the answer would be -0.791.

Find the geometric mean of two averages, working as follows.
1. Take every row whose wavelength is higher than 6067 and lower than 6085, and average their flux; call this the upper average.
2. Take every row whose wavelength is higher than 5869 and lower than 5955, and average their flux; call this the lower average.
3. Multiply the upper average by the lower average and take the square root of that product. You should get 45.0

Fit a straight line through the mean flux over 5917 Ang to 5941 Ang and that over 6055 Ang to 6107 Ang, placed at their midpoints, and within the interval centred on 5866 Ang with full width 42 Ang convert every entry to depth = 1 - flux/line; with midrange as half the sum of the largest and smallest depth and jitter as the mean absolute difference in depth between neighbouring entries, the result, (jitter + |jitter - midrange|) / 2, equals 0.061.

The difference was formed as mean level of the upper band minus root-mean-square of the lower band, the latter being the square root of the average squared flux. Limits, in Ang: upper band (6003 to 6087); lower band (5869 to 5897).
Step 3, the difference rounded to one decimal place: -1.1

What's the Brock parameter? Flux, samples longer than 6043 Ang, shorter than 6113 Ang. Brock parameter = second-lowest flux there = 33.32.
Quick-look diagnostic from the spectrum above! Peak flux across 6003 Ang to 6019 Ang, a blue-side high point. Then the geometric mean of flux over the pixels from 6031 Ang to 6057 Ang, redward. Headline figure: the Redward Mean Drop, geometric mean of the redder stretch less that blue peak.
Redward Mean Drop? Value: -10.6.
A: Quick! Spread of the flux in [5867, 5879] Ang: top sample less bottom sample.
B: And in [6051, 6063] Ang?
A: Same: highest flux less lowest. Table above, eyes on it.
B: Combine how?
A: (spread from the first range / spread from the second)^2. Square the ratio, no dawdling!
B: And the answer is 11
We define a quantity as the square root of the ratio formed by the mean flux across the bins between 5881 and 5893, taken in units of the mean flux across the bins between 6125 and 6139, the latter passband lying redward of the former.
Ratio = 1.02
